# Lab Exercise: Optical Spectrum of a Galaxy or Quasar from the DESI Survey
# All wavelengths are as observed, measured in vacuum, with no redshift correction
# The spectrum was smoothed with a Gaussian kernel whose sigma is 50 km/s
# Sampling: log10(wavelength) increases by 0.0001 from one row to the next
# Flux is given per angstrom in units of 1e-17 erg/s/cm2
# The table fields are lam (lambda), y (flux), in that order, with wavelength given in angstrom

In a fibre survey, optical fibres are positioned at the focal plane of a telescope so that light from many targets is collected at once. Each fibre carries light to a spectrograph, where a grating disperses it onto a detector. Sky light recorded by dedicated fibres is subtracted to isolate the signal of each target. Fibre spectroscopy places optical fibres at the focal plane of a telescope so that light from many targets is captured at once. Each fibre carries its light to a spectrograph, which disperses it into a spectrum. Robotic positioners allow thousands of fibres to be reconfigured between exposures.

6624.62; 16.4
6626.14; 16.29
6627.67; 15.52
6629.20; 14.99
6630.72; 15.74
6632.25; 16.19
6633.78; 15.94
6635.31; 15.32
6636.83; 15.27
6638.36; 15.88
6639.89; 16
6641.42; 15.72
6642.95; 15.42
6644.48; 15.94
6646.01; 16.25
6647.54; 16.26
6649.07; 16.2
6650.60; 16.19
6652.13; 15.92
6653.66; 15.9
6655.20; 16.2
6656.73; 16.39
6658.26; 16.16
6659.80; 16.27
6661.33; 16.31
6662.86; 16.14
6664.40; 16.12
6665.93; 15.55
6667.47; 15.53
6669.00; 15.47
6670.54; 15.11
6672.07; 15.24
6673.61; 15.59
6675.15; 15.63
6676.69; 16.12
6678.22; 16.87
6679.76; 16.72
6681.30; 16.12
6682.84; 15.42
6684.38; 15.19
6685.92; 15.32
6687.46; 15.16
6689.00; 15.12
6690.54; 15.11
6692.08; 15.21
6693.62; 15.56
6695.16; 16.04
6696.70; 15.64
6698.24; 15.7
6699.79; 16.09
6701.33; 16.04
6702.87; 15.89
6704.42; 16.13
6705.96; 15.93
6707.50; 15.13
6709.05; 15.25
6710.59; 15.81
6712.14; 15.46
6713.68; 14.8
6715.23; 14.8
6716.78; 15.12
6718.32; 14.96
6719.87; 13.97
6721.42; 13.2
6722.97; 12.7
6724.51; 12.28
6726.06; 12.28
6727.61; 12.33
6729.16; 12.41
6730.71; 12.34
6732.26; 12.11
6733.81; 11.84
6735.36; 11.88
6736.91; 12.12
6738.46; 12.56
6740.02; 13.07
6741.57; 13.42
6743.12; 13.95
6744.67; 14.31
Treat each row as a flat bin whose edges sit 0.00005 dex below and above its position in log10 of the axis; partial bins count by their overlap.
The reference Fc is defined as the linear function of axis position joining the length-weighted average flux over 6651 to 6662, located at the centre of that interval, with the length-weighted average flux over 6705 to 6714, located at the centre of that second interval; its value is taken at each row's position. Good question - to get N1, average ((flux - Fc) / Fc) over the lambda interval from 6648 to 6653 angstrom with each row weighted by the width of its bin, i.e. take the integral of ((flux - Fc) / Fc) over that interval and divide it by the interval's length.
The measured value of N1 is -0.008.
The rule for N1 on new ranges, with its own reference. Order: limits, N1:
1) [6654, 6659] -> 0.004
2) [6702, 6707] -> 0.027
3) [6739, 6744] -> -0.105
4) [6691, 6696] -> -0.006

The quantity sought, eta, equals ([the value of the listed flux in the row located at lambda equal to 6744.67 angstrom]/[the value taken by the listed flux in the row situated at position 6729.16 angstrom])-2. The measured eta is -0.8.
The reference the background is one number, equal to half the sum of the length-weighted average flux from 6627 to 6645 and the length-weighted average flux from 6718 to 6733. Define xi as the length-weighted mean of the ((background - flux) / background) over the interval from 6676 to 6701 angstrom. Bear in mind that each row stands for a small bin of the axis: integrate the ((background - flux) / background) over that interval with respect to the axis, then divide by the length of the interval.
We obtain -0.105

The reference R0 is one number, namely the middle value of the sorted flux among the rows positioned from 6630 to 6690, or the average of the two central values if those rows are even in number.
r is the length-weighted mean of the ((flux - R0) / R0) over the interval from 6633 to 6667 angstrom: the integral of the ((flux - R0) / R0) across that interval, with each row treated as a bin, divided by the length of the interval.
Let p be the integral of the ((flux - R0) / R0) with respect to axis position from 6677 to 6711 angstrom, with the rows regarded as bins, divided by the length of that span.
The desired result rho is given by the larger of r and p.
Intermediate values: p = -0.013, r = 0.003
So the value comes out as 0.003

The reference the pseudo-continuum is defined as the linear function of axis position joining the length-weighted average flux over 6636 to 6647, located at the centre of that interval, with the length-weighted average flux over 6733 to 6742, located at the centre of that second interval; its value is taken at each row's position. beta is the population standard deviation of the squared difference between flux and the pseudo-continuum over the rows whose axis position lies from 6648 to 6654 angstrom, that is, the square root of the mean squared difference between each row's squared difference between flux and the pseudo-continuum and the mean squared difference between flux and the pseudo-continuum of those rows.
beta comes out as 0.11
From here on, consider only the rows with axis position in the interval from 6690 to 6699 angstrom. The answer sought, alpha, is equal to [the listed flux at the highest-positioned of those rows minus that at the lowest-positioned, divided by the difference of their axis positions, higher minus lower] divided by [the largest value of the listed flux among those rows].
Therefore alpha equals 0.005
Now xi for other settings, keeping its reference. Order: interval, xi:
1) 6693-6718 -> -0.095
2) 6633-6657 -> -0.119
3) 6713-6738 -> 0.082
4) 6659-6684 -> -0.116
